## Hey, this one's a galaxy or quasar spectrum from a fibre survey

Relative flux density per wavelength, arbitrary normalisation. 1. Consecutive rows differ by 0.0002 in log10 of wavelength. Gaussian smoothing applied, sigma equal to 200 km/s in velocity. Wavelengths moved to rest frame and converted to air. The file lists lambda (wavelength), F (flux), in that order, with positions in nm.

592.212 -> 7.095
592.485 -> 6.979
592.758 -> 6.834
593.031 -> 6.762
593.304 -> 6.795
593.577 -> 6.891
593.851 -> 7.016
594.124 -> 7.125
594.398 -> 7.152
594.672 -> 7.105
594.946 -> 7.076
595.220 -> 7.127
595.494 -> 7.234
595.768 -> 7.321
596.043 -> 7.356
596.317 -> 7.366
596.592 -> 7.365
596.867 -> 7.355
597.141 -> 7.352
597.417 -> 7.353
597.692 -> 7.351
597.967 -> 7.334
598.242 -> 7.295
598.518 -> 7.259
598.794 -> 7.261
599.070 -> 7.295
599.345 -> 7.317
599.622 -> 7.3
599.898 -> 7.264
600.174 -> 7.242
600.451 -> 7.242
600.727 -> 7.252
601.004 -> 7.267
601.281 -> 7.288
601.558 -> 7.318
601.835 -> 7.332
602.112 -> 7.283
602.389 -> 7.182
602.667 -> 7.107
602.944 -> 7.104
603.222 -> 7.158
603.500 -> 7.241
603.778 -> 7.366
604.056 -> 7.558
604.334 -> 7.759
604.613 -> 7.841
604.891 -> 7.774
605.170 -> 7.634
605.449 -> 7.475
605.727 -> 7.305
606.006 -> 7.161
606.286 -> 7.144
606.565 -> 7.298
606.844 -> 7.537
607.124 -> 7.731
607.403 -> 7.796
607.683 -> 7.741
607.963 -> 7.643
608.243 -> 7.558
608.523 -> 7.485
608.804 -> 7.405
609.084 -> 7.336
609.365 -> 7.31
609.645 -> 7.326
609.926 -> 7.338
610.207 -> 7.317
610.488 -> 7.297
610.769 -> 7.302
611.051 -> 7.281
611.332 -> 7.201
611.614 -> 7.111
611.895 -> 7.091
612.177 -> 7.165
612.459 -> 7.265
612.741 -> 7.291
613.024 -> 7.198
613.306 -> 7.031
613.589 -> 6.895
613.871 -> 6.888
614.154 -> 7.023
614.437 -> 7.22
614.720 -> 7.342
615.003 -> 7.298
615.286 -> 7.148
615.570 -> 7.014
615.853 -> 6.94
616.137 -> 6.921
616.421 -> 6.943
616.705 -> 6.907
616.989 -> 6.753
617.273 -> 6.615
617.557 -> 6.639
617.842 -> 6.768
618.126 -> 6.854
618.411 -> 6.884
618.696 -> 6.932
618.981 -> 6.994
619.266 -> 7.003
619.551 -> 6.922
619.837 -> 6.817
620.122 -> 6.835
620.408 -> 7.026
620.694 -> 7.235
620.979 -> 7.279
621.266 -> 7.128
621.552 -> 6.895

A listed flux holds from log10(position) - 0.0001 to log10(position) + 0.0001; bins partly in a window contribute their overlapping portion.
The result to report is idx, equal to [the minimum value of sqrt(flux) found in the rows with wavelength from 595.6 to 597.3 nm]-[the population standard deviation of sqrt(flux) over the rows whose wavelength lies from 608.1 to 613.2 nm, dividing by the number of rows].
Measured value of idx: 2.68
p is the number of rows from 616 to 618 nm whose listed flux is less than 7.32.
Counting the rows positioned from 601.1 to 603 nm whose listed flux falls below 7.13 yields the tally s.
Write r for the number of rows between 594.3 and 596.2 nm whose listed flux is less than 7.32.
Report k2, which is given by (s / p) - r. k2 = -4.7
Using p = 7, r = 5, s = 2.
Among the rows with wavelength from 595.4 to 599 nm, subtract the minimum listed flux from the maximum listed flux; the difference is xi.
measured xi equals 0.1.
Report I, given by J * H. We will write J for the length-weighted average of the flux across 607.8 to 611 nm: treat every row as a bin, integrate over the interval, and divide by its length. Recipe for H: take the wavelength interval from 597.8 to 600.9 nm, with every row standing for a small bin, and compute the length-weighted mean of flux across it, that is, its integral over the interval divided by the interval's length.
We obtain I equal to 53.8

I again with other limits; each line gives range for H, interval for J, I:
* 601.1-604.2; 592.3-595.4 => 50.8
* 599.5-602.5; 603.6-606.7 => 54.4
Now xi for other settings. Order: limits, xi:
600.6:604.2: 0.5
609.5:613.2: 0.2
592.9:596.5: 0.6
